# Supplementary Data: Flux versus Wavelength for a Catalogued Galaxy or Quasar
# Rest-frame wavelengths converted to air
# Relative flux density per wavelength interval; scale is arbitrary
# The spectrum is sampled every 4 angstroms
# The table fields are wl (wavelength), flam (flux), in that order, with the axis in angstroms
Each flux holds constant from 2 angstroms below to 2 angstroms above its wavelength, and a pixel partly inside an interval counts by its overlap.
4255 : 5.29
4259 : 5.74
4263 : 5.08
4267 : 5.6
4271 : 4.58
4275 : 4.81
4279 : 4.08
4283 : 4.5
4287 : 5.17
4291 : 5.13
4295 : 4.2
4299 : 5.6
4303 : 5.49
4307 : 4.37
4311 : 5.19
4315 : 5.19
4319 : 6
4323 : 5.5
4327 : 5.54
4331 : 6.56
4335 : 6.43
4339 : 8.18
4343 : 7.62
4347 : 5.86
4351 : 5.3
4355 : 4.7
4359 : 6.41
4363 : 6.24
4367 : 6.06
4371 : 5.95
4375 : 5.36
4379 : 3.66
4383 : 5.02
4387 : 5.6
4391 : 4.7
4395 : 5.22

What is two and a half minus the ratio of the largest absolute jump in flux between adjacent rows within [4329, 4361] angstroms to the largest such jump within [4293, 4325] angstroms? 1.2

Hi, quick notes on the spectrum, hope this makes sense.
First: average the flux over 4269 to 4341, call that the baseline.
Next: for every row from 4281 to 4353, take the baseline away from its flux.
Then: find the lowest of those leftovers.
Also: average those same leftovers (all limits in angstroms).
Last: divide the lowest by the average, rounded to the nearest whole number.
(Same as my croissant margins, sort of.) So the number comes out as -4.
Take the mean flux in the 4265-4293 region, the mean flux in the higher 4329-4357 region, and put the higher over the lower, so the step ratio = 1.32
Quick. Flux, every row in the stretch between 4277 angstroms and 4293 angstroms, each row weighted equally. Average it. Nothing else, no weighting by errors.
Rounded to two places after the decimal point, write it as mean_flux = 4.72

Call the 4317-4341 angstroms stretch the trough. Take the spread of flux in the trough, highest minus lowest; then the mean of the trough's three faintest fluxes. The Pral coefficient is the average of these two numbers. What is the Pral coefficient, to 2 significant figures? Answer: 4.2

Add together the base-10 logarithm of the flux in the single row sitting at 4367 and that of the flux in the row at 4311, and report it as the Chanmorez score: 1.50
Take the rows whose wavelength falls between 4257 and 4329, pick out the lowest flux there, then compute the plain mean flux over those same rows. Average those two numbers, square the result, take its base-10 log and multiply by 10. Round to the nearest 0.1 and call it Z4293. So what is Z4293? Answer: 13.2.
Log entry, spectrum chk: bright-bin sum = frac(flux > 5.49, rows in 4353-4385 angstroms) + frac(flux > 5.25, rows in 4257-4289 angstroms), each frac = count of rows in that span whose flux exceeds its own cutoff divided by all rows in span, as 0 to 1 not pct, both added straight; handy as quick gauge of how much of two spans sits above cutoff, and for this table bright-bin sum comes 0.75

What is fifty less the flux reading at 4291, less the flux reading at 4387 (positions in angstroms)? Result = 39.3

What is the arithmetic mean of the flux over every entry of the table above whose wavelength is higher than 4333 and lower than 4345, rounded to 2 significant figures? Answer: 7.4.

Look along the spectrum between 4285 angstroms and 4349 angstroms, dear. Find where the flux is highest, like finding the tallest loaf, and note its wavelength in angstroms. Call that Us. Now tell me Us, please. 4339 angstroms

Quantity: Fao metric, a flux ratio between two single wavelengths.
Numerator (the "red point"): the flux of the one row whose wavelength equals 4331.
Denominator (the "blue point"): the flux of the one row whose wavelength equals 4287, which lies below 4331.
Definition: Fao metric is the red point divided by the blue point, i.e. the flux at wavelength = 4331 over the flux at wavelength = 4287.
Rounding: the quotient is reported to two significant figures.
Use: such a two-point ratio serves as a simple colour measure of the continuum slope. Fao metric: 1.3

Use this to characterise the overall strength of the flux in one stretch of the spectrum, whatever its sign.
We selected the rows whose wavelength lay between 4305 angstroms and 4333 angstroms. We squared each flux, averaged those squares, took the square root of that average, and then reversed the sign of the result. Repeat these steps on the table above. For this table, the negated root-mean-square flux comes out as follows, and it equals -5.5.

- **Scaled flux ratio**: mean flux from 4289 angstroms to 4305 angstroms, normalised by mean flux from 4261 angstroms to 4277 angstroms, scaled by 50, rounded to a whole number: 51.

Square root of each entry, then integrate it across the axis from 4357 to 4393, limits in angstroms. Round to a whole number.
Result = 84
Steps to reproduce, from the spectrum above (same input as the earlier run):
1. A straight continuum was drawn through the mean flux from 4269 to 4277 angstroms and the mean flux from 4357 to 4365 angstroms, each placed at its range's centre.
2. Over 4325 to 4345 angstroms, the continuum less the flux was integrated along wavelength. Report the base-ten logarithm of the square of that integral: 2.62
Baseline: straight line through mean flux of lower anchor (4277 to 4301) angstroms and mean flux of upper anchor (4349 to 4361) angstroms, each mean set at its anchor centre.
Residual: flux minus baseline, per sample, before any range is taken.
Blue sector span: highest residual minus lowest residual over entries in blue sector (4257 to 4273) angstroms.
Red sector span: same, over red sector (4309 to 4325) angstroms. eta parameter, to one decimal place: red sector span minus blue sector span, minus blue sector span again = -1.8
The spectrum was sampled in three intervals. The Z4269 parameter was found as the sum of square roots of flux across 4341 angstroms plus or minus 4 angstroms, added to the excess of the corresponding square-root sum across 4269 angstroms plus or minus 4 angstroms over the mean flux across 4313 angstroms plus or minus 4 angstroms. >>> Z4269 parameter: 4.94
